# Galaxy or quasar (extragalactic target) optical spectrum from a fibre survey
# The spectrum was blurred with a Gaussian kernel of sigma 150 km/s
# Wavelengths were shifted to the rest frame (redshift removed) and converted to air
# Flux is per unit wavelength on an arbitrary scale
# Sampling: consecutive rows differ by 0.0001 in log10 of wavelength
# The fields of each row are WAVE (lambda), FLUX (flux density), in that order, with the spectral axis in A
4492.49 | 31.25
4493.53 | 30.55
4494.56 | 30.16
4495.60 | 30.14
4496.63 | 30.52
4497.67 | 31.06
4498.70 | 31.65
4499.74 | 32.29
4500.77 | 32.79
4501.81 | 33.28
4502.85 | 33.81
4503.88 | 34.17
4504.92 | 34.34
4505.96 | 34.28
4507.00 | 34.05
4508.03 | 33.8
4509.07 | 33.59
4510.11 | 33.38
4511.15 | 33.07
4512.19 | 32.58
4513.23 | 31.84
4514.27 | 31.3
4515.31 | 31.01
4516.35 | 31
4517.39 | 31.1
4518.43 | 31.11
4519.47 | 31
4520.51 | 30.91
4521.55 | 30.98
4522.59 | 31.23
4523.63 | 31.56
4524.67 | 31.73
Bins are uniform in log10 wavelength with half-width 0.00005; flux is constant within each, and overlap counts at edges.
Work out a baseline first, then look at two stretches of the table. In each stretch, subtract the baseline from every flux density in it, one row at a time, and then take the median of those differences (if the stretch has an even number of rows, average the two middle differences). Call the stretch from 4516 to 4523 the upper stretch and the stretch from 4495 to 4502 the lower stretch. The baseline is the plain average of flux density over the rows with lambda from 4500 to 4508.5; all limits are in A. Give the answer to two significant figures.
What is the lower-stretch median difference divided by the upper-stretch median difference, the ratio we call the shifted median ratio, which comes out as 0.77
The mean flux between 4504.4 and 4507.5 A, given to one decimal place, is 34.2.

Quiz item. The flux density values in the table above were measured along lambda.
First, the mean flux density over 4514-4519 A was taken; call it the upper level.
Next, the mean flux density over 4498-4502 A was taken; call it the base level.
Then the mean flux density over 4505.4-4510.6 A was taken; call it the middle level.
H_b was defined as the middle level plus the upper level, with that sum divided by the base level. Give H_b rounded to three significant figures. 2.00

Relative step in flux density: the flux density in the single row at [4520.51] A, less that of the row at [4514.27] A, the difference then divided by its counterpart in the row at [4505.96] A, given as -0.011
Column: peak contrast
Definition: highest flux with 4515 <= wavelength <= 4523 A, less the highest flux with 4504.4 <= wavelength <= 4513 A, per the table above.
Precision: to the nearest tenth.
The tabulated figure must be -3.1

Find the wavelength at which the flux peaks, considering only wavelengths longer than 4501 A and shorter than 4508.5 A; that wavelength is 4504.92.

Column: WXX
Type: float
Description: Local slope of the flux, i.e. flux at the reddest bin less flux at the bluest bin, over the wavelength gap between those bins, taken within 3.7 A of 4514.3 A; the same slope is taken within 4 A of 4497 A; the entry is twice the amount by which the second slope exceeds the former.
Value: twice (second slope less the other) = 1.3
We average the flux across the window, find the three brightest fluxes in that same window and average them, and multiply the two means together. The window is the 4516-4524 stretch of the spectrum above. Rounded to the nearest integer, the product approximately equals 974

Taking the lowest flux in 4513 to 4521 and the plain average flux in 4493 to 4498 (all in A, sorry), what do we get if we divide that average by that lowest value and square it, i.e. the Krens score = 0.97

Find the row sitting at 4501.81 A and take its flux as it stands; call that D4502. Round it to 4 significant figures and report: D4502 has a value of 33.28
